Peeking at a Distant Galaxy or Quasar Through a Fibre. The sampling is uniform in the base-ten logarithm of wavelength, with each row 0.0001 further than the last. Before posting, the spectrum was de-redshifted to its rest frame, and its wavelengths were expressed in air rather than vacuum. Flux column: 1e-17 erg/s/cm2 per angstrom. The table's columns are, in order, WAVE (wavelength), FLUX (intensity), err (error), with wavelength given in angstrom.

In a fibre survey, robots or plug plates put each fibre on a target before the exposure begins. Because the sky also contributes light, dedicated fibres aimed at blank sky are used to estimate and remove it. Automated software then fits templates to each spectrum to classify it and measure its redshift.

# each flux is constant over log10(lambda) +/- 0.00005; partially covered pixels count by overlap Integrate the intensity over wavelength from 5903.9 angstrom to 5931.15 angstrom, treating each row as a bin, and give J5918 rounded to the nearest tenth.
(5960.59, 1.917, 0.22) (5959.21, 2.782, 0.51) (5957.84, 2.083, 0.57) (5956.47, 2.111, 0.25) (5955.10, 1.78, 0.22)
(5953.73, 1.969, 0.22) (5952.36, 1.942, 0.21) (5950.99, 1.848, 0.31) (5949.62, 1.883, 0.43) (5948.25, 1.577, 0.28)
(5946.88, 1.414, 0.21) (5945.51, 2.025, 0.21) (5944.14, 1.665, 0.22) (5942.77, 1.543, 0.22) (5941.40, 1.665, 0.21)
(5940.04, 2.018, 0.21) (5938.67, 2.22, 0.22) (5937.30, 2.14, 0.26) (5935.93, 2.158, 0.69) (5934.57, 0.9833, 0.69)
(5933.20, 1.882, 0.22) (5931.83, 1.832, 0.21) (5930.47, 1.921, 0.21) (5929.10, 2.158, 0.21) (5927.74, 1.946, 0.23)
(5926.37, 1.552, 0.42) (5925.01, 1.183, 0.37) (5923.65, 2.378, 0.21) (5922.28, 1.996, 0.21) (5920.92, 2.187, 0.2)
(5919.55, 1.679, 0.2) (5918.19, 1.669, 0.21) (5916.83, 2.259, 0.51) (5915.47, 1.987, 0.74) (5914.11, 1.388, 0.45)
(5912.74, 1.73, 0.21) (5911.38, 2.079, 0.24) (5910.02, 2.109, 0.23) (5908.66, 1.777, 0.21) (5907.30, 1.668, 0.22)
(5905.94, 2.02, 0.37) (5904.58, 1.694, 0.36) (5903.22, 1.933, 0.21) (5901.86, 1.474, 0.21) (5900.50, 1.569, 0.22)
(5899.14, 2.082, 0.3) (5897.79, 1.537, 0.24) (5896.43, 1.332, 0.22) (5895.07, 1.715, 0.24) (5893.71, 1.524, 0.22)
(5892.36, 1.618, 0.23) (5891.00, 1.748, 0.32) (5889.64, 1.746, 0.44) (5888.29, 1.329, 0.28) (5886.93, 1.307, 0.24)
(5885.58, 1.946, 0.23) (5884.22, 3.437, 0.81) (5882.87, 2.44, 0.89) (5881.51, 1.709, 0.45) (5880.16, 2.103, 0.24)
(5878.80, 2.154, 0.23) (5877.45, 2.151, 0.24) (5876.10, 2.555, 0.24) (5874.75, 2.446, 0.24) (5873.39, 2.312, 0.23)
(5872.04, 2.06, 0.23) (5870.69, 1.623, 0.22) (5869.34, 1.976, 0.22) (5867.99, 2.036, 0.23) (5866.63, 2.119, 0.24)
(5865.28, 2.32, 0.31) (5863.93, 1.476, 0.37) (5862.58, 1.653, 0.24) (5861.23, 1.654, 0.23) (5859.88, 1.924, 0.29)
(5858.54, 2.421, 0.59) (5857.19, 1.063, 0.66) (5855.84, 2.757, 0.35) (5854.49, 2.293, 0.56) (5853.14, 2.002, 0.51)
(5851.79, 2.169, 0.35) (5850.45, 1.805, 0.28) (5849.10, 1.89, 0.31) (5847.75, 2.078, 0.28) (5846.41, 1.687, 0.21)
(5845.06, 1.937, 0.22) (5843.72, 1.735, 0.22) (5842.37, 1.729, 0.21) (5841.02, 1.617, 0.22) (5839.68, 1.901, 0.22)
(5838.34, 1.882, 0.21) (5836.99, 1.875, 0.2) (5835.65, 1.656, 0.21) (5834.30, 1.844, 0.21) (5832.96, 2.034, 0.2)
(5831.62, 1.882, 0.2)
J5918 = 50.9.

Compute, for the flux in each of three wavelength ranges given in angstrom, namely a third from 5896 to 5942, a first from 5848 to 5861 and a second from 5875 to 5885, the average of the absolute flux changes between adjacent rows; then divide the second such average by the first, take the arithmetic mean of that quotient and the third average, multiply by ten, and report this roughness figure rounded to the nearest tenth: 5.3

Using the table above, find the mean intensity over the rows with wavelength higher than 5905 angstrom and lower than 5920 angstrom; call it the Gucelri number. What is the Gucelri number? 1.85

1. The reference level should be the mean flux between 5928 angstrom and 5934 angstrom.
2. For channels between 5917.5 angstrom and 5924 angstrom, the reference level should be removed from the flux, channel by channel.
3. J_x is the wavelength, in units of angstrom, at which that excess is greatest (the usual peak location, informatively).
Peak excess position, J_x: 5923.65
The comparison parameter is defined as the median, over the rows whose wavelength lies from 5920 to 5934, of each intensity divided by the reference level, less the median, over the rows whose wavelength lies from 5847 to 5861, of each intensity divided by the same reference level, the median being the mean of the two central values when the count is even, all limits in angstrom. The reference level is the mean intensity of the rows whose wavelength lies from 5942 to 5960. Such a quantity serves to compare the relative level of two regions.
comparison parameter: -0.06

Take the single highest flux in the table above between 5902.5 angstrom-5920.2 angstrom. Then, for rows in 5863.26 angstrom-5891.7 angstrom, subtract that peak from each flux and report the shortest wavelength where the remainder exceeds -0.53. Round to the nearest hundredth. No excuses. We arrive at 5865.28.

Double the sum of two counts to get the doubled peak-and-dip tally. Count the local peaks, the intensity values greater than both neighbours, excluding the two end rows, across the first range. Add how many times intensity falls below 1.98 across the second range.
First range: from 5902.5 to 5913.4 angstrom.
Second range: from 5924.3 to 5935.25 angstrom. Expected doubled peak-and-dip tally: 18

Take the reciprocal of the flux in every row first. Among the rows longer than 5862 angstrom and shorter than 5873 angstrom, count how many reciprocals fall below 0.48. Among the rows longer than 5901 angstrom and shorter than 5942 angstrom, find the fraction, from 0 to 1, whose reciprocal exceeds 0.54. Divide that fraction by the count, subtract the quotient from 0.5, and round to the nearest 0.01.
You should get 0.28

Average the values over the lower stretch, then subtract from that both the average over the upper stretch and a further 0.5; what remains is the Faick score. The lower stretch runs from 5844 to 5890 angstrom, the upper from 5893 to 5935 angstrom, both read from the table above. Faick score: -0.27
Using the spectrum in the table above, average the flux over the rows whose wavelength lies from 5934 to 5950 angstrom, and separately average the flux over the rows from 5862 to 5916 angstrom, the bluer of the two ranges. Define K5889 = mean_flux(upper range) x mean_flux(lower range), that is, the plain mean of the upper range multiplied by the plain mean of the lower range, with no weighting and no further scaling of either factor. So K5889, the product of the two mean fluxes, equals 3.37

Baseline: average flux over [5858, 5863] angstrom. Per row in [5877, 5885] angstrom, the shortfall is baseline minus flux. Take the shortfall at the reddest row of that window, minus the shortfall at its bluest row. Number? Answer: -1.3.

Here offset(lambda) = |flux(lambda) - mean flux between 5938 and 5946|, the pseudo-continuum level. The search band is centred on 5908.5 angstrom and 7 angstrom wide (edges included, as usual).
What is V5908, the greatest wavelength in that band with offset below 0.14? 5908.66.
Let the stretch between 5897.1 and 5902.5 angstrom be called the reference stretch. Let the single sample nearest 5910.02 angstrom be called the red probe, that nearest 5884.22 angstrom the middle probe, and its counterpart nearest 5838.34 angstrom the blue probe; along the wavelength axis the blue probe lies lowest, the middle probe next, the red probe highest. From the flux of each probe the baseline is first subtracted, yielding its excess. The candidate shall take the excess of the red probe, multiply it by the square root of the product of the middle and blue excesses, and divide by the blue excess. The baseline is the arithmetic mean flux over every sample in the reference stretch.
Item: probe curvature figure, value 1.3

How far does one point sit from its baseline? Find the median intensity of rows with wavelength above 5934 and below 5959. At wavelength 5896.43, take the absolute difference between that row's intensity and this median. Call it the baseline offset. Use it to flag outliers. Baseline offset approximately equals 0.58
